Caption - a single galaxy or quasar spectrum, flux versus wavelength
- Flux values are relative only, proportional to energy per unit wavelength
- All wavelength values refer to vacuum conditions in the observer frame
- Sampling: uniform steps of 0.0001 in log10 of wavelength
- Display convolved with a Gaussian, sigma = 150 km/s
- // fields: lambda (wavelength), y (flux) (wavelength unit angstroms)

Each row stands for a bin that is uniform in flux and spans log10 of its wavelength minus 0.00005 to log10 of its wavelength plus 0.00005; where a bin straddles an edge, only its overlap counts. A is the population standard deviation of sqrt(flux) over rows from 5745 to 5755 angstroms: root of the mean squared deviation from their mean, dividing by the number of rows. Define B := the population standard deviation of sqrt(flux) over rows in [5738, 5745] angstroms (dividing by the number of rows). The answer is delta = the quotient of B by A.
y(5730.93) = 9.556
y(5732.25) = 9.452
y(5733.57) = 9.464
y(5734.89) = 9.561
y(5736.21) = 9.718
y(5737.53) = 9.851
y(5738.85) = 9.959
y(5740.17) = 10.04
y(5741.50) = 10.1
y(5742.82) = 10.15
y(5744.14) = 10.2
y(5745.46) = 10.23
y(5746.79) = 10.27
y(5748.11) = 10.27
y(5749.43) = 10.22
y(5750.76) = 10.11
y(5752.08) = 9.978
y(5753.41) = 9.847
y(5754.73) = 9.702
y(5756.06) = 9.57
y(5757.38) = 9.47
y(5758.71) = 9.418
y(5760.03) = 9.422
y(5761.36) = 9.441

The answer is 0.4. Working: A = 0.032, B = 0.013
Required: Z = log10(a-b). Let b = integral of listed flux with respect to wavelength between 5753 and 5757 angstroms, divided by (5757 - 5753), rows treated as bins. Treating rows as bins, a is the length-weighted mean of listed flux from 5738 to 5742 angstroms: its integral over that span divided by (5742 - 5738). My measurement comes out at -0.5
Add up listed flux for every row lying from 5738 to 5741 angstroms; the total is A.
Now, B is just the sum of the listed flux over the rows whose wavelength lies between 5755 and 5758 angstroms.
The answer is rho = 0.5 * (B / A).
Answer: 0.48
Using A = 20.0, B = 19.0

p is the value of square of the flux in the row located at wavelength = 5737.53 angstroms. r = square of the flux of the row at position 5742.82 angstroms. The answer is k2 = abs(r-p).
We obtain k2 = 6.0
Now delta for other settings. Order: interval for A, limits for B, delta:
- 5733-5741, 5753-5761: 0.8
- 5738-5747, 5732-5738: 1.5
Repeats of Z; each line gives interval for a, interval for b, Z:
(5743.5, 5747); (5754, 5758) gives -0.2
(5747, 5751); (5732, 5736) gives -0.2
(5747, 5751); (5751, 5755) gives -0.5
